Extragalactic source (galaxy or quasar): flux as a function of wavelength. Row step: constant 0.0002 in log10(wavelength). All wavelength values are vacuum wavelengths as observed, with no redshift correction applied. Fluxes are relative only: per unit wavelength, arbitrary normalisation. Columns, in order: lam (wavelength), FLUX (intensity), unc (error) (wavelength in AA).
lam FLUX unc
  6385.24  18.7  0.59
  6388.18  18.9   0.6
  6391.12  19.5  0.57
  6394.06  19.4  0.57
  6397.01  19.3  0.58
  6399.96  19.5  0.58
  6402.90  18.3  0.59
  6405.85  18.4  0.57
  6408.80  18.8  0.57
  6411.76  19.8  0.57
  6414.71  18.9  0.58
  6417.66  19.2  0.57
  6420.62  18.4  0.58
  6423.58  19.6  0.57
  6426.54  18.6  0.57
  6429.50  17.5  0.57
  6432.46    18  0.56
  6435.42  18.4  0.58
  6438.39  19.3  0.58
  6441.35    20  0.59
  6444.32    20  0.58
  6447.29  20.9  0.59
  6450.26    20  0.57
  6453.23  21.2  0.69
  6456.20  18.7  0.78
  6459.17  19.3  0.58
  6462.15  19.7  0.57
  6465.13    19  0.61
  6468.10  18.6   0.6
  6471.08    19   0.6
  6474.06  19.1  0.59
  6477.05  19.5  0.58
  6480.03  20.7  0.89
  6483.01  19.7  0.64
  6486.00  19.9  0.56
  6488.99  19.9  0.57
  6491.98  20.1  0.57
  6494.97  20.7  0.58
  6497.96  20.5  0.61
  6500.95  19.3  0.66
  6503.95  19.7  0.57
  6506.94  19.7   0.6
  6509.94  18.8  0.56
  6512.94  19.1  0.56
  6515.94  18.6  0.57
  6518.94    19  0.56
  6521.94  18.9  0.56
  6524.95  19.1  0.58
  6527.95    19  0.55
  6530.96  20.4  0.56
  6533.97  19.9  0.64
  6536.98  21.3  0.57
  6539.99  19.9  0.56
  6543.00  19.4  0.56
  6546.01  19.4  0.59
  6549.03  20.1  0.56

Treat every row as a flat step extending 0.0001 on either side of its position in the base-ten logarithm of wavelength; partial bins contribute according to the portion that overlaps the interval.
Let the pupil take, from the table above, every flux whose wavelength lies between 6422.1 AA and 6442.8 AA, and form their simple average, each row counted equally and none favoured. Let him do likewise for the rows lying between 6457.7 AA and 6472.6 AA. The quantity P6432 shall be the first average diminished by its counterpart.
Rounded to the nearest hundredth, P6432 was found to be -0.35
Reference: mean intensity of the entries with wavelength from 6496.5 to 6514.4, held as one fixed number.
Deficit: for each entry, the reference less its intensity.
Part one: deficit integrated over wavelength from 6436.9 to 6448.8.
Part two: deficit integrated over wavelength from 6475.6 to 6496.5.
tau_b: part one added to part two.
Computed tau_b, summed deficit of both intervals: -18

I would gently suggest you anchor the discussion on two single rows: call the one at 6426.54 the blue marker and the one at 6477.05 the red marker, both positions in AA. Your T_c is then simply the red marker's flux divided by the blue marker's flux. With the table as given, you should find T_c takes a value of 1.05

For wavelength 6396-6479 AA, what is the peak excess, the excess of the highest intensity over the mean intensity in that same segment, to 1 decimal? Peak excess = 2.0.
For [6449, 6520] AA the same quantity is 1.6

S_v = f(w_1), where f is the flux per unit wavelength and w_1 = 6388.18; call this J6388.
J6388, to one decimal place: 18.9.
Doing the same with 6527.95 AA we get 19.0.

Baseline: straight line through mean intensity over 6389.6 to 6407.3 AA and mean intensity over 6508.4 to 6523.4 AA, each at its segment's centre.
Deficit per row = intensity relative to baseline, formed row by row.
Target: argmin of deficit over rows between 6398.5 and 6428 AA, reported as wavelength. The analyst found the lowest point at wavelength 6402.90 AA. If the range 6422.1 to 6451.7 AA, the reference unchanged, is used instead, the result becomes 6429.50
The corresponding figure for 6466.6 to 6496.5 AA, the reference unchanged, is 6468.10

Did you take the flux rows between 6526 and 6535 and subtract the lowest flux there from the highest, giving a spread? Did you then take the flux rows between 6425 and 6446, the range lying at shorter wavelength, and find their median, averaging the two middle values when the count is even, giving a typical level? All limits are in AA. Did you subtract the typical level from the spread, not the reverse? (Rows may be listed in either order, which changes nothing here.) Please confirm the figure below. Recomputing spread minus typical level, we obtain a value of -17.2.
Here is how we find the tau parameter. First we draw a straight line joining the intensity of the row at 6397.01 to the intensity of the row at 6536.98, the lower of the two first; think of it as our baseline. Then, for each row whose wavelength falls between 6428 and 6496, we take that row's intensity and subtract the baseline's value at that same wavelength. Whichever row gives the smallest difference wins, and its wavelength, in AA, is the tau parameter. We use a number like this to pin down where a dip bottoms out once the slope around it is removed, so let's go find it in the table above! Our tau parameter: 6429.50 AA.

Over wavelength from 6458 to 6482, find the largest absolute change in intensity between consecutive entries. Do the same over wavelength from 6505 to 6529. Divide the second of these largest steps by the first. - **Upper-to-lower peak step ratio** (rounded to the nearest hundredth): 0.75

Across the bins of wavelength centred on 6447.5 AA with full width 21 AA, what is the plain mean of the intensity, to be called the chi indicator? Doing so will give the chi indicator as 20.0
